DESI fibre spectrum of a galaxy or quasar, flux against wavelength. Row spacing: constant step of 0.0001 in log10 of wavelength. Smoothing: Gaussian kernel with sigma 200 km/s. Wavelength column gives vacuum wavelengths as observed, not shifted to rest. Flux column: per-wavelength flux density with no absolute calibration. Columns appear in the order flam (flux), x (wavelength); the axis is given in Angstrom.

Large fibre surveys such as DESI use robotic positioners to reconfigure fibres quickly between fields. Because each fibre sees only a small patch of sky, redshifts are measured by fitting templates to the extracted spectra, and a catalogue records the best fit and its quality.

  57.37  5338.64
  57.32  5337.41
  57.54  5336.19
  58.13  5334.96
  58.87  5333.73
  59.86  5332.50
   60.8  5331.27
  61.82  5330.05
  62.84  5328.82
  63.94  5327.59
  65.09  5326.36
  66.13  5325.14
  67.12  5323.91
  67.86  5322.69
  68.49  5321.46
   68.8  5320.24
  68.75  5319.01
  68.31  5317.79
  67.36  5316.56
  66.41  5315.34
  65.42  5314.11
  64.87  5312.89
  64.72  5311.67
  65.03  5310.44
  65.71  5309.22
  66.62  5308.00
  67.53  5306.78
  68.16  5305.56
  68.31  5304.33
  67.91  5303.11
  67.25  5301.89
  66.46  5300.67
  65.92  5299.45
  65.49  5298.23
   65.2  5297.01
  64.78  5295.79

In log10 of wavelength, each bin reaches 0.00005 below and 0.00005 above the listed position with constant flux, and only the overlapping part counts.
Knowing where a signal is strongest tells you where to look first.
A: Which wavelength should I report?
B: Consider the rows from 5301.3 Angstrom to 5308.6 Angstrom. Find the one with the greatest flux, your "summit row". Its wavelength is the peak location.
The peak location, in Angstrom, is 5304.33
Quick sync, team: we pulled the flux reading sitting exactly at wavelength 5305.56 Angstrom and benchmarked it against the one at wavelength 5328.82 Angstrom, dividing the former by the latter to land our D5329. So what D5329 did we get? 1.08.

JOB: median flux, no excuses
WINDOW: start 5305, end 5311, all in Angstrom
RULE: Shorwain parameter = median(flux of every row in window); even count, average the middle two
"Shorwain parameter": 66.6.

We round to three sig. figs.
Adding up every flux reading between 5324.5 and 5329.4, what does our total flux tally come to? 258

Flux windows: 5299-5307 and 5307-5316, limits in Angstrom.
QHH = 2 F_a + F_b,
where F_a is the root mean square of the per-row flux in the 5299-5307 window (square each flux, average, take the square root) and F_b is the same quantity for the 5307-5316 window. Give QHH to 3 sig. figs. 200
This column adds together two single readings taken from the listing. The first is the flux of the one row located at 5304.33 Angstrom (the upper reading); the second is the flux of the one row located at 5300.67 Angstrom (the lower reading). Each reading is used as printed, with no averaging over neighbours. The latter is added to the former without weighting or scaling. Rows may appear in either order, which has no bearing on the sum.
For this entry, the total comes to 135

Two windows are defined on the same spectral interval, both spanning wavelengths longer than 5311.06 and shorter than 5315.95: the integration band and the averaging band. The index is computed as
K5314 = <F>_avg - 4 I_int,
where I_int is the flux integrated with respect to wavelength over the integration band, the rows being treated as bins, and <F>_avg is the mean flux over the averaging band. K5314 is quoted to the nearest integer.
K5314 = -1214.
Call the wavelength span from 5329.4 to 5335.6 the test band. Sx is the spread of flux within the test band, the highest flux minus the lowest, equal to 3.7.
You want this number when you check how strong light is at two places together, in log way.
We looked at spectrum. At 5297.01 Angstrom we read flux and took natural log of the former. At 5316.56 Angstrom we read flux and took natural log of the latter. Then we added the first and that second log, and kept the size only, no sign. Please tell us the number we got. 8.388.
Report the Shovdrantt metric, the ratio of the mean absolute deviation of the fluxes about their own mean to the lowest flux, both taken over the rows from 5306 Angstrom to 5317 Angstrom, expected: 0.0140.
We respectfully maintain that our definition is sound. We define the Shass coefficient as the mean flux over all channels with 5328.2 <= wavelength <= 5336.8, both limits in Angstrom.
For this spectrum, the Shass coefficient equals 60.0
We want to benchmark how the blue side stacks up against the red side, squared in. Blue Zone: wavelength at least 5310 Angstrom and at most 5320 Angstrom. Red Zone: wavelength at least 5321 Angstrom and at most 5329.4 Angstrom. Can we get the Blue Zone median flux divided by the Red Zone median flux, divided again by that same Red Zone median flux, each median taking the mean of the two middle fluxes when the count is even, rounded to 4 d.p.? 0.0151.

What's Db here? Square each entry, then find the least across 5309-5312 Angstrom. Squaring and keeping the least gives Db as 4189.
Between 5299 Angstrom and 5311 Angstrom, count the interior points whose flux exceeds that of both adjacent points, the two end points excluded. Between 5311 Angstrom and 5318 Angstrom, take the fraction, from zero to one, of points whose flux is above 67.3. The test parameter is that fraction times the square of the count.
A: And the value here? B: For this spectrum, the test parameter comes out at 0.33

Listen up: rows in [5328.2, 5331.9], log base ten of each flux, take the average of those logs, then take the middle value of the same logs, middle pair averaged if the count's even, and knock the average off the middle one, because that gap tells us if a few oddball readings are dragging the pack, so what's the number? 0.000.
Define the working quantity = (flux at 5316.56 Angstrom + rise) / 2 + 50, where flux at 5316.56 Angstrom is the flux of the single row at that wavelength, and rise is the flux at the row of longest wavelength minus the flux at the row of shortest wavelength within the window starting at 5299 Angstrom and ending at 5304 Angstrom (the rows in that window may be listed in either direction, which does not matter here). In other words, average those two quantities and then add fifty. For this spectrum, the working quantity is 84.7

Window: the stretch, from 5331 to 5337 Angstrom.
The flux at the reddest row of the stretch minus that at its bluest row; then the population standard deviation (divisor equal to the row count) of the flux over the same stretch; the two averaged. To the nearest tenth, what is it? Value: -1.0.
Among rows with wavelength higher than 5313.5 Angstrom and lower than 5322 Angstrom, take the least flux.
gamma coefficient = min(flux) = 65.42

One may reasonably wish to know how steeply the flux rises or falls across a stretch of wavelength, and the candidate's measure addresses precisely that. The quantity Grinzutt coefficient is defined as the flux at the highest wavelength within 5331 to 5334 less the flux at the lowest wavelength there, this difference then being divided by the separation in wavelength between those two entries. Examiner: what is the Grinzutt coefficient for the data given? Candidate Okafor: -0.8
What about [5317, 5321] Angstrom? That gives 0.2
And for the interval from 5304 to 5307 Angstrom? -0.3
